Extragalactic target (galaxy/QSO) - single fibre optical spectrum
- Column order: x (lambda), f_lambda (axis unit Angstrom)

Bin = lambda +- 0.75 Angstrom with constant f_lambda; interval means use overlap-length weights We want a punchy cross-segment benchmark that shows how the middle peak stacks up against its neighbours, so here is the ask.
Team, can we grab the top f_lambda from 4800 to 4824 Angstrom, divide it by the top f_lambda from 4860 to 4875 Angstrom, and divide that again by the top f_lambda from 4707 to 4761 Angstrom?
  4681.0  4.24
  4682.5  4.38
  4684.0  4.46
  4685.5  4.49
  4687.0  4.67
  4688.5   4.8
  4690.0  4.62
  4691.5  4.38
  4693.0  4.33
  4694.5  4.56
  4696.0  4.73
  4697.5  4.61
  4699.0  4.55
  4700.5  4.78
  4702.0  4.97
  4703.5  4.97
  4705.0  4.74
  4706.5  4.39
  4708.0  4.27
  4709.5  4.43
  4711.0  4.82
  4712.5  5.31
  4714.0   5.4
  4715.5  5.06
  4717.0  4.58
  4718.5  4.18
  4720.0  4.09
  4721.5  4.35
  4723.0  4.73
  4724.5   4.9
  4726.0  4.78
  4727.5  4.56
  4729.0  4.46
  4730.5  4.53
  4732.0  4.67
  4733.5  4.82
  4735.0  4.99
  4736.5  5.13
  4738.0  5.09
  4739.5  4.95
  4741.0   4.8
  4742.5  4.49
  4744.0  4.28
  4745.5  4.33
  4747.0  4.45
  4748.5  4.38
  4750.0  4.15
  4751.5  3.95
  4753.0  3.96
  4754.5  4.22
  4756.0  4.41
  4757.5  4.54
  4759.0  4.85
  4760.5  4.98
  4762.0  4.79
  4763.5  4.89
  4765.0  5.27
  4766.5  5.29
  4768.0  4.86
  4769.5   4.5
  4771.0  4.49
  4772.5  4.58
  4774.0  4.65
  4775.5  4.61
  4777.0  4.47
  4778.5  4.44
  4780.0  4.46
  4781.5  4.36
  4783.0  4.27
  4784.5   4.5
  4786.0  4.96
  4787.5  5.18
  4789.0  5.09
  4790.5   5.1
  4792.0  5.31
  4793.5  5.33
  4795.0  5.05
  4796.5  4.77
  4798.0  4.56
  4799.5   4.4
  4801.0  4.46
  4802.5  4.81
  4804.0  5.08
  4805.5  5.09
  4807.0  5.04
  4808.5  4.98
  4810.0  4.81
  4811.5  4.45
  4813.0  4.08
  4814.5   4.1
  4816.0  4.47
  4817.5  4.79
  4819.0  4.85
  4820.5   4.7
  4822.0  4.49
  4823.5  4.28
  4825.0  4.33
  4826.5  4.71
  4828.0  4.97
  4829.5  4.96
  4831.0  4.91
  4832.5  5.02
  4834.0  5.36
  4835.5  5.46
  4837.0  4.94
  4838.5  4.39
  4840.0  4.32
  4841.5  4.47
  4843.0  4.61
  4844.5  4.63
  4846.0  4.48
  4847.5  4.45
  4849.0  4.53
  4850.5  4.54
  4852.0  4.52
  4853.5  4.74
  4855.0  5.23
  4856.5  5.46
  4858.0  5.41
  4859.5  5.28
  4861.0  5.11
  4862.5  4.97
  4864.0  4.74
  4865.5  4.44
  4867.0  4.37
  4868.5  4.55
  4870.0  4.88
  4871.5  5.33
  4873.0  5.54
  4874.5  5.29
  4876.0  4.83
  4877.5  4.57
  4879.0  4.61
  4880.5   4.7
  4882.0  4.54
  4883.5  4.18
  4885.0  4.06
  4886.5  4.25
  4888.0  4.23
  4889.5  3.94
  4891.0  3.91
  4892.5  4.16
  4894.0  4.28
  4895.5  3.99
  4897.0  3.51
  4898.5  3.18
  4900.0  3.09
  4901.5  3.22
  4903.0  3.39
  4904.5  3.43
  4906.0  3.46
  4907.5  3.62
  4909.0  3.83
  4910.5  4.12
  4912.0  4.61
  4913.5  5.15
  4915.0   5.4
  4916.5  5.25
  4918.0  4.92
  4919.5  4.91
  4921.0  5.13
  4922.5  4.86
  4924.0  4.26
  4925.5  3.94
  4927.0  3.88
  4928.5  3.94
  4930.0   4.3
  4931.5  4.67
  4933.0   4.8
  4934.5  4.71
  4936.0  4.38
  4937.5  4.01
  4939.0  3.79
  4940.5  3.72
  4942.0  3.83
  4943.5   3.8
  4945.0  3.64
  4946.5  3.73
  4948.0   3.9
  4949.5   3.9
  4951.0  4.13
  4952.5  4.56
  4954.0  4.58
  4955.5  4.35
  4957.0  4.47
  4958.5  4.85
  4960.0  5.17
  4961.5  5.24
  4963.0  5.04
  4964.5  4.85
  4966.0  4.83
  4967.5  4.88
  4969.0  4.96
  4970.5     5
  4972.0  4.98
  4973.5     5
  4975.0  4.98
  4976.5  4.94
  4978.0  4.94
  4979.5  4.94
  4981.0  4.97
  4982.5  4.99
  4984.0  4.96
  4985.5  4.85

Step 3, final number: 0.17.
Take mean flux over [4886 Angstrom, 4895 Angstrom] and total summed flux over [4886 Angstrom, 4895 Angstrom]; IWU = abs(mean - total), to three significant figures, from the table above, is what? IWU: 20.6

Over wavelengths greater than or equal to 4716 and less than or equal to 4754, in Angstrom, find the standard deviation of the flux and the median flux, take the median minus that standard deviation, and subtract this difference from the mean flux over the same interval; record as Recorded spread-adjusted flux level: 0.35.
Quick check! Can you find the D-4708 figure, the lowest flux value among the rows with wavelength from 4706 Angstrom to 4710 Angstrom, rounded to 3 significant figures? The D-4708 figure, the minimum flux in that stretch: 4.27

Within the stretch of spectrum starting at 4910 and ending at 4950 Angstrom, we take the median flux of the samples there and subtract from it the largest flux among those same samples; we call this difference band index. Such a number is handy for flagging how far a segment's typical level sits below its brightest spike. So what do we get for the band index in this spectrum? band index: -1.1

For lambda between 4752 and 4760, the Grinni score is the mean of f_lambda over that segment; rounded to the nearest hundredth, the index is 4.40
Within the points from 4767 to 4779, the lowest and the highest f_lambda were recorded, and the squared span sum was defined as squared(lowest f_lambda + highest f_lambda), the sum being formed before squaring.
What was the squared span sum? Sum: 86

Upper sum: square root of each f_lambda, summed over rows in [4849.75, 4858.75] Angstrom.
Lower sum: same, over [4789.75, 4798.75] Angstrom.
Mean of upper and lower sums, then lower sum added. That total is 26.8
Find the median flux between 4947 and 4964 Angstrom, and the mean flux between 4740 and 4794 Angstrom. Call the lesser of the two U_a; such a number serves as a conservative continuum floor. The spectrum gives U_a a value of 4.6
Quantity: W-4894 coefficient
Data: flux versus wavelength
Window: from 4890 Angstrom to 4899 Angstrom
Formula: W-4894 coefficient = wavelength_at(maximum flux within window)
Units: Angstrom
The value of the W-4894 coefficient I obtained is 4894.0 Angstrom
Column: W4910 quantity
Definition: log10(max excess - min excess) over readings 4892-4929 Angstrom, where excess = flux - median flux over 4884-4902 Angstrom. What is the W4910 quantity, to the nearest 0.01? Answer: 0.36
